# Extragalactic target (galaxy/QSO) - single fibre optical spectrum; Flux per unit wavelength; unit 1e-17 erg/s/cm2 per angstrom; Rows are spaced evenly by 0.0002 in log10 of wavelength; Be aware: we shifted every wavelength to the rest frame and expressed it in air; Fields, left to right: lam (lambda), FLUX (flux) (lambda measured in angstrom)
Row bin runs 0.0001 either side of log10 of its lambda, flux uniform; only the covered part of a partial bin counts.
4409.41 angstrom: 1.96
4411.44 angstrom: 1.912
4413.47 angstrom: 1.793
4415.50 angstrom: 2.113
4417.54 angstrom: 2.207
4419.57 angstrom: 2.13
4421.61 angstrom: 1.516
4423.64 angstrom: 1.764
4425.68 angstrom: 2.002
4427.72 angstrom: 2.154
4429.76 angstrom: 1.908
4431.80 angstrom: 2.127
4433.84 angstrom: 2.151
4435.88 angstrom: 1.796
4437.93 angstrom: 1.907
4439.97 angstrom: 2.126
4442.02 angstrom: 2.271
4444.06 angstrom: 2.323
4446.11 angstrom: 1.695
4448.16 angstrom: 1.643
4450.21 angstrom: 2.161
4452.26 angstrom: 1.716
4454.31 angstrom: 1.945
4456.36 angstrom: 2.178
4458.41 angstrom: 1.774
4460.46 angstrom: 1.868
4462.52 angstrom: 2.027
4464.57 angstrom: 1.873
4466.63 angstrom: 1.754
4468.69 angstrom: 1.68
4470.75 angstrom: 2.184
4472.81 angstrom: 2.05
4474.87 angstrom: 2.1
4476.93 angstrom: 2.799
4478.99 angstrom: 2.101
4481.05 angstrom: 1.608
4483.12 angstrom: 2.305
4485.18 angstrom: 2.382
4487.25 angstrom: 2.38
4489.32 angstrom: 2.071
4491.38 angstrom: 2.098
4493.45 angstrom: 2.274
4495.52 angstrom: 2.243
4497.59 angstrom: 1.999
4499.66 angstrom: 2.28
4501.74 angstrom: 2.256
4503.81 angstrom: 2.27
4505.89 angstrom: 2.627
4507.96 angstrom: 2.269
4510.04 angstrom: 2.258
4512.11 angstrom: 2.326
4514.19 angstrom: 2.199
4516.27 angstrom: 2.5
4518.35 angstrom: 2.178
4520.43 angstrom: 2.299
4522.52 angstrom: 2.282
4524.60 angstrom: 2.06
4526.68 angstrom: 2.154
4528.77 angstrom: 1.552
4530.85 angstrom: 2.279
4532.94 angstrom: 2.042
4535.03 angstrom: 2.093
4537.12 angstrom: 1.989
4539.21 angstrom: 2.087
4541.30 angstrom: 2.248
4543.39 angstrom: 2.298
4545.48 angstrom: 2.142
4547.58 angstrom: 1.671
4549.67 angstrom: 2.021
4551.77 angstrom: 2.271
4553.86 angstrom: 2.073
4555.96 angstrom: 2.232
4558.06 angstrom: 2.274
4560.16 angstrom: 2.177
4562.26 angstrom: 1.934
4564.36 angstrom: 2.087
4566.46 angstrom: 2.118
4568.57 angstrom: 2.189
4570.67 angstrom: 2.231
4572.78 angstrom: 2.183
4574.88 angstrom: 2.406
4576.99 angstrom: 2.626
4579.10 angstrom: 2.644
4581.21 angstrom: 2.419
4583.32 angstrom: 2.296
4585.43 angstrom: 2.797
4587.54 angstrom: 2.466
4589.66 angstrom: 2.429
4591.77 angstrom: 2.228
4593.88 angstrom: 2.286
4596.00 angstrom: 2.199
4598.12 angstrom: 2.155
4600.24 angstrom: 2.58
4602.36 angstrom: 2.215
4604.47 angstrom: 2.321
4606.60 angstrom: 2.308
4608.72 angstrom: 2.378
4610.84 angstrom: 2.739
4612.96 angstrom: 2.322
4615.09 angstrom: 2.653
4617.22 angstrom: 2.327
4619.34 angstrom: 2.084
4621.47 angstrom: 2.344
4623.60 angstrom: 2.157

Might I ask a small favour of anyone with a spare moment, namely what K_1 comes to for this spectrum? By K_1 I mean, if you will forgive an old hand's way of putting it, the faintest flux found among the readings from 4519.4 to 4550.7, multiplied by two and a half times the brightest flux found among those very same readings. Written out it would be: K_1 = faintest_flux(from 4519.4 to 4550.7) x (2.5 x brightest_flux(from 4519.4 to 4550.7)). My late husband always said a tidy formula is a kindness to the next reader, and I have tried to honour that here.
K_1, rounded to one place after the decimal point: 8.9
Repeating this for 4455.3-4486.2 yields 11.3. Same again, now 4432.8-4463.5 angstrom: 9.5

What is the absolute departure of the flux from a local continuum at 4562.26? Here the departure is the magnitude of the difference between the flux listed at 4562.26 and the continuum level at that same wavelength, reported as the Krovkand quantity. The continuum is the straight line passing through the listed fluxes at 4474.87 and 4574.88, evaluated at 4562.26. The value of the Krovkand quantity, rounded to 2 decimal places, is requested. 0.43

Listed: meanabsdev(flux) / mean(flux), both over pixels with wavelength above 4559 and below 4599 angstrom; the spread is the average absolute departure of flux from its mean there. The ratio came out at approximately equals 0.074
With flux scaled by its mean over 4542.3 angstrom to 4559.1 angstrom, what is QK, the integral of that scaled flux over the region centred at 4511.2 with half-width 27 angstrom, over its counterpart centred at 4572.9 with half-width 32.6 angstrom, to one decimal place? 0.8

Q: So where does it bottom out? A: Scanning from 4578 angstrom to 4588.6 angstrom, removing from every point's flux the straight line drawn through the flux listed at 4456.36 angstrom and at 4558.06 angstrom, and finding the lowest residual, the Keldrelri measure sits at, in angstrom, 4583.32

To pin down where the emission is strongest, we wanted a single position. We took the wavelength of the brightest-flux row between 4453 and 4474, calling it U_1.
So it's 4470.75 angstrom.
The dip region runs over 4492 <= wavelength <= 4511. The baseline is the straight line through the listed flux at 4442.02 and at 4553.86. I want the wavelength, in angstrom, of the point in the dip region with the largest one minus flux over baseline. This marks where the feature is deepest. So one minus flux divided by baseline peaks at 4497.59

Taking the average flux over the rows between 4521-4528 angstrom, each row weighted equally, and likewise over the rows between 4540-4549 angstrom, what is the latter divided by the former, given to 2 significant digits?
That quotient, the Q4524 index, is 0.97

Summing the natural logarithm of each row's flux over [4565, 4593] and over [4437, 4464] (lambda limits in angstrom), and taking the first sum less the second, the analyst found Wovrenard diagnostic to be 2.5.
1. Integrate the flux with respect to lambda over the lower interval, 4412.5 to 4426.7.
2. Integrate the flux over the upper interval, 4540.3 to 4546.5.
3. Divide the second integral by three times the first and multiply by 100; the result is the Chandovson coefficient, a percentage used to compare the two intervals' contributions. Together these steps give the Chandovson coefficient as 17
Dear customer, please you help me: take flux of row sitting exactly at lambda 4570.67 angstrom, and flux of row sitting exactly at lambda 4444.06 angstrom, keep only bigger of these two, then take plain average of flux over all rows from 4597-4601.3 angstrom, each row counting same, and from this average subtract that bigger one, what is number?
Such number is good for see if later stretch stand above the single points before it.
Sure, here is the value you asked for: 0.04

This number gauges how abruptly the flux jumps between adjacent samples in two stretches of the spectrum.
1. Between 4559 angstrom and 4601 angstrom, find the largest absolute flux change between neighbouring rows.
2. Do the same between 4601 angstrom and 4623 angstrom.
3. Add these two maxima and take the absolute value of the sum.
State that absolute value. 0.92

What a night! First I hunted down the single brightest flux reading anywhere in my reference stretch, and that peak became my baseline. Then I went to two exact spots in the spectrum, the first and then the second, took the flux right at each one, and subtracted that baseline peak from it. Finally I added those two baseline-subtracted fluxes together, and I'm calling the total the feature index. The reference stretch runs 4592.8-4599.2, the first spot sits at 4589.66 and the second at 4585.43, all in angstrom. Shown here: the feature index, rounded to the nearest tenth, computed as 0.7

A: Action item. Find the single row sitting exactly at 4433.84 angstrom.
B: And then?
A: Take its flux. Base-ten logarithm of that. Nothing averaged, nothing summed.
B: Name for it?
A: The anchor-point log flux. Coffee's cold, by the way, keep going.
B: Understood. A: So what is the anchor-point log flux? 0.33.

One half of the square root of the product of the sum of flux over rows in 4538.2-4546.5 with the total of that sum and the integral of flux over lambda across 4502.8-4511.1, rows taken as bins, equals 7.88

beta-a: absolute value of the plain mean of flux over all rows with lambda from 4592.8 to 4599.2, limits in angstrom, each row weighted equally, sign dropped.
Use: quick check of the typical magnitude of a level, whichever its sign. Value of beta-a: 2.21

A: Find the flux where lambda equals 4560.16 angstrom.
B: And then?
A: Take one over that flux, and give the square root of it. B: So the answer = 0.678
